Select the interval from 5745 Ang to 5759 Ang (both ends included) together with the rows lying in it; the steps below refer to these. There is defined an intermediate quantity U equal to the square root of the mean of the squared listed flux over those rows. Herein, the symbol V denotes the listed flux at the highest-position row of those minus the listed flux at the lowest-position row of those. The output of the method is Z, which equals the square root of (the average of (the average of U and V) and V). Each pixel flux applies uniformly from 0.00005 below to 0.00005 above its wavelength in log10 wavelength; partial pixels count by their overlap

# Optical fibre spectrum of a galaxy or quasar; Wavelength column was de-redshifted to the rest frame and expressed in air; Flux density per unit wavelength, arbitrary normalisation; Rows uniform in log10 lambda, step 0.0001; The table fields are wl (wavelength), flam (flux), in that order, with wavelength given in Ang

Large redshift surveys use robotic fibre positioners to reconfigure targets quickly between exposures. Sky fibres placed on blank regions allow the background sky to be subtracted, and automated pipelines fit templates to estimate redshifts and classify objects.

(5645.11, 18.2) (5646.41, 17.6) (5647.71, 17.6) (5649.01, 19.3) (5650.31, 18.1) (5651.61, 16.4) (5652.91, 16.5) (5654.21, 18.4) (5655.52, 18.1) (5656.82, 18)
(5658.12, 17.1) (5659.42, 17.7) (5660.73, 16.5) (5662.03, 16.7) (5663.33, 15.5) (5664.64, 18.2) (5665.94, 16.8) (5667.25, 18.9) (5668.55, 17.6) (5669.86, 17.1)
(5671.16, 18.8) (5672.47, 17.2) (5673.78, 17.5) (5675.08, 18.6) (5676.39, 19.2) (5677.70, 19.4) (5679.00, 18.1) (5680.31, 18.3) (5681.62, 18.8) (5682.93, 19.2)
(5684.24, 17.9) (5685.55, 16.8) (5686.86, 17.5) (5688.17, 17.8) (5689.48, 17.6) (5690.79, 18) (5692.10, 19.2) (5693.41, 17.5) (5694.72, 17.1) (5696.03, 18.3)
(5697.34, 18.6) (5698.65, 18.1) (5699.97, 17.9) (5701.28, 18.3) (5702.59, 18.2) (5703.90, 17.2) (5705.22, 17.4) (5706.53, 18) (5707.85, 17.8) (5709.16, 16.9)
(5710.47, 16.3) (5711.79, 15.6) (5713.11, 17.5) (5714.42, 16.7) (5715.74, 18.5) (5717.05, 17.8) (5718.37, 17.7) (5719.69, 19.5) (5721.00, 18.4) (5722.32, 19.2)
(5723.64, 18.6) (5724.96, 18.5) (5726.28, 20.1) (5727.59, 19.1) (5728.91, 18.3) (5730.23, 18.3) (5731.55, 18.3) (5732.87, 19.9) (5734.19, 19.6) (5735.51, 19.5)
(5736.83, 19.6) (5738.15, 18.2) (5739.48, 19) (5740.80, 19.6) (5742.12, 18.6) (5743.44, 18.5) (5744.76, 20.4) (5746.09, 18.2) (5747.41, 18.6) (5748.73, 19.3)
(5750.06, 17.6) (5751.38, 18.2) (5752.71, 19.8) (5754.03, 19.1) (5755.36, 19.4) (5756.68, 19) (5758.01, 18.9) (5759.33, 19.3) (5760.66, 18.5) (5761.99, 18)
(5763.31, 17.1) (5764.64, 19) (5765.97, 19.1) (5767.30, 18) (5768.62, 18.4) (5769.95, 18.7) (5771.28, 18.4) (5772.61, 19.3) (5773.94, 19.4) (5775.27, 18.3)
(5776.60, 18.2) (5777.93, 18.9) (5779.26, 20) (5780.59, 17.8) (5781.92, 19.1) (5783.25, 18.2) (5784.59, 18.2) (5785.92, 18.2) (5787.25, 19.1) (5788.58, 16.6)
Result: 2.3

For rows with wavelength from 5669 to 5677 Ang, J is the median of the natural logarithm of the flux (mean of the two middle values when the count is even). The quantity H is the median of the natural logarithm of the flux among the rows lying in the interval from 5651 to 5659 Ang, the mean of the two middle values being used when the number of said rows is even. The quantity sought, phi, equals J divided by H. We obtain 1.01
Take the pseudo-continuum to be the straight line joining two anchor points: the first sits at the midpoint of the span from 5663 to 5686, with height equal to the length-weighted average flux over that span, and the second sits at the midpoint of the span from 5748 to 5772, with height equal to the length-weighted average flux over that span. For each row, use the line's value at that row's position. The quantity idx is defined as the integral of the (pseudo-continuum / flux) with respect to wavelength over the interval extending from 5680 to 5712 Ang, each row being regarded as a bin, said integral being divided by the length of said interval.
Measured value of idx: 1.02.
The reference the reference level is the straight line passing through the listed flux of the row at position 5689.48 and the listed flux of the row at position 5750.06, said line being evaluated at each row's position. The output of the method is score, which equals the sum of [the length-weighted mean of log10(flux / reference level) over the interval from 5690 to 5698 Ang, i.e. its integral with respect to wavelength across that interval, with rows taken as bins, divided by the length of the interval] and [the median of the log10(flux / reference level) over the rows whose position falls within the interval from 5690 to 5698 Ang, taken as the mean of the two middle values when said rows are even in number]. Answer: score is 0.025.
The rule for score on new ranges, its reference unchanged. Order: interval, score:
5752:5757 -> 0.080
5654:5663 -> -0.003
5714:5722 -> 0.026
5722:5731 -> 0.054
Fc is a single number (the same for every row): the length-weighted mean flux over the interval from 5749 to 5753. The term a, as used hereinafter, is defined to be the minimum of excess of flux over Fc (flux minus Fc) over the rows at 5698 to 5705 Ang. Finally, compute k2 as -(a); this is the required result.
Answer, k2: 1.3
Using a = -1.3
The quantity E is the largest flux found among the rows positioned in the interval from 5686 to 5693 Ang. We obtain 19.2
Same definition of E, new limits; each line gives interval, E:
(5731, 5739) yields 19.9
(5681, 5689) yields 19.2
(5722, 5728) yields 20.1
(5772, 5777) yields 19.4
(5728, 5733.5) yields 19.9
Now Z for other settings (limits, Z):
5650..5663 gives 1.8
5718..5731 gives 2.3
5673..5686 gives 2.0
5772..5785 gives 2.0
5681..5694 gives 1.9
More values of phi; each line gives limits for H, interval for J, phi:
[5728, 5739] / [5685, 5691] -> 0.98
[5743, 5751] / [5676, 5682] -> 1.00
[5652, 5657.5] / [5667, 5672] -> 1.00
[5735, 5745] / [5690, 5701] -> 0.98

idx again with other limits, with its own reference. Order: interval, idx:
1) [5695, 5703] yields 1.00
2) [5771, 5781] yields 1.00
